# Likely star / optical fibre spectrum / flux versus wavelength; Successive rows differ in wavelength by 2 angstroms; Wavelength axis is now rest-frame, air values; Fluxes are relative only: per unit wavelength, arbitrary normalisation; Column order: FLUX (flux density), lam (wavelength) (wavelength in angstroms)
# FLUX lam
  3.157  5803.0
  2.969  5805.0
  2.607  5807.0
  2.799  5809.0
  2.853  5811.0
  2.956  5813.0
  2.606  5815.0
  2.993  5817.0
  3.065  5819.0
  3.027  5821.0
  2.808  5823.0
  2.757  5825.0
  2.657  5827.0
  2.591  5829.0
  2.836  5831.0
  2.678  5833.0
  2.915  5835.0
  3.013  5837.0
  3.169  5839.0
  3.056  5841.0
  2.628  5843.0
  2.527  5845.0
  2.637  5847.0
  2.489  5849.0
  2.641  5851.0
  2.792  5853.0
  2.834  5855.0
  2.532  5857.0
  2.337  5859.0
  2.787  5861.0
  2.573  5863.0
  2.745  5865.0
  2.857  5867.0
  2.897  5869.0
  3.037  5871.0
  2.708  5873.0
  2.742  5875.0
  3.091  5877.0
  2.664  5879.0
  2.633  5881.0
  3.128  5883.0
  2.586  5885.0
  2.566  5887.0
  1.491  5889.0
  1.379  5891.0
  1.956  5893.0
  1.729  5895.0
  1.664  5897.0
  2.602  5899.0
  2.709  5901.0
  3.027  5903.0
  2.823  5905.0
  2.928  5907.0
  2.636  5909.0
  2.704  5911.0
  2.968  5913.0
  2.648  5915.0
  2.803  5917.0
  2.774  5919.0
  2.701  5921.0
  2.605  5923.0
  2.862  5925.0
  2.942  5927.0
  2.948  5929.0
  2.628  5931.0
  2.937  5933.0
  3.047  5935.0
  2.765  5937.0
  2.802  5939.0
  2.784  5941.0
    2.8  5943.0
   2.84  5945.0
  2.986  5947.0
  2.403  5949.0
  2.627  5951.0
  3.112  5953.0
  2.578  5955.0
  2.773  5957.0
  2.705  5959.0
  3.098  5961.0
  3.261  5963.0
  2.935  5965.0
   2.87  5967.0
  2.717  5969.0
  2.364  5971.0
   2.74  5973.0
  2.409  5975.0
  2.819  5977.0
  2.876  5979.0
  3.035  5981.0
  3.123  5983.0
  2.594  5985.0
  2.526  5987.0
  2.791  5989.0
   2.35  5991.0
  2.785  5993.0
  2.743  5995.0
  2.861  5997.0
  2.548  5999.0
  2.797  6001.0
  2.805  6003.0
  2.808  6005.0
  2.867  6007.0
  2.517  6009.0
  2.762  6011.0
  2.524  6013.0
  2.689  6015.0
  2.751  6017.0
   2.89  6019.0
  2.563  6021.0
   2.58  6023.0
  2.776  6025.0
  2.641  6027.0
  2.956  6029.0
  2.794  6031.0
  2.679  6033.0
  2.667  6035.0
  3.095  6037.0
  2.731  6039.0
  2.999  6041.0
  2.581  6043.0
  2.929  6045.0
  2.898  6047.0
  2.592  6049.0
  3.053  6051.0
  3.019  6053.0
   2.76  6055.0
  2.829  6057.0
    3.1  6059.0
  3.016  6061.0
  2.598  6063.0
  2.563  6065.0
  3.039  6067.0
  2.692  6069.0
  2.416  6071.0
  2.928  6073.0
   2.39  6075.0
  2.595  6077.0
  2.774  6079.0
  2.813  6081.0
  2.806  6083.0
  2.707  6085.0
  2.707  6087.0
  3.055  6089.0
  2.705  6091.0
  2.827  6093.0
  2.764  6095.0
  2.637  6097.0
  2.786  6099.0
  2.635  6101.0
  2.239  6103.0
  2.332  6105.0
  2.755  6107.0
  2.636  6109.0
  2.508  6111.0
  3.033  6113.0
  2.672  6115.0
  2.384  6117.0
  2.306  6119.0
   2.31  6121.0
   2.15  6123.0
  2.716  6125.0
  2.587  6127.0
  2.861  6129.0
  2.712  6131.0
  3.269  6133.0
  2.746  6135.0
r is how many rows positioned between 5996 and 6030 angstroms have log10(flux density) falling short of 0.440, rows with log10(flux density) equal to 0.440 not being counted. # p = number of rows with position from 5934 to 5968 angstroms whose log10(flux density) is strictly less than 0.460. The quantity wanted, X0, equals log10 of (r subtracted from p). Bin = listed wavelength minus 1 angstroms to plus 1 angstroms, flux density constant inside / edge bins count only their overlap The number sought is 0.48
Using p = 11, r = 8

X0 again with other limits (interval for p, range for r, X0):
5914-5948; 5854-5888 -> 0.30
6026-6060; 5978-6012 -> 0.48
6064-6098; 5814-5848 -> 0.85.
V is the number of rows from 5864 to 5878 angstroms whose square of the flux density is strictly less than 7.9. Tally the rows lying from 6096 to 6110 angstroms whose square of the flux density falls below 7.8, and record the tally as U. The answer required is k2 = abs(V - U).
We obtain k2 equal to 4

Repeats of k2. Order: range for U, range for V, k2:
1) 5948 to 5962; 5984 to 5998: 1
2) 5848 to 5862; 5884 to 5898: 1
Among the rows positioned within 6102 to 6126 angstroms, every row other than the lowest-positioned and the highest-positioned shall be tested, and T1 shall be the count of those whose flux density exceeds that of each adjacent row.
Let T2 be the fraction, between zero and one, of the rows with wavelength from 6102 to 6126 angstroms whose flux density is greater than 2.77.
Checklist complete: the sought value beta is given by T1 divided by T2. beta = 36.0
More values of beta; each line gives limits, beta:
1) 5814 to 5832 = 1.8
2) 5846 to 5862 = 2.7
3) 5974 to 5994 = 3.3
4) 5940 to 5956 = 3.2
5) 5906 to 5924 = 4.5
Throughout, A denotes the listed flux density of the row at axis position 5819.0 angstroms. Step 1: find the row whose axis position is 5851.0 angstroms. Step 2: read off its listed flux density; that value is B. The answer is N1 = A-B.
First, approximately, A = 3.065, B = 2.641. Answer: 0.4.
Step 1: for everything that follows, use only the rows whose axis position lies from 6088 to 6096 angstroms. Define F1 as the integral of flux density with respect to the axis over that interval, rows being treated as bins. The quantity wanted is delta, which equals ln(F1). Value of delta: 3.12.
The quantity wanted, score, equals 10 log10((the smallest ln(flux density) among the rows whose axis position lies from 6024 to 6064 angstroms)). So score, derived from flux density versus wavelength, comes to -0.23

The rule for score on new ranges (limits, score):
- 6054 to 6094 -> -0.60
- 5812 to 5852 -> -0.40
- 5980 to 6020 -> -0.68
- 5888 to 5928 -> -4.93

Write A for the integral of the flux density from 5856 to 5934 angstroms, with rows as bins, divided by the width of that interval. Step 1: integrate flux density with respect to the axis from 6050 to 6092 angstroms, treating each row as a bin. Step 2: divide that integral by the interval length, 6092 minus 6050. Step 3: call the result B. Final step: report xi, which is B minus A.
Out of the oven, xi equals 0.16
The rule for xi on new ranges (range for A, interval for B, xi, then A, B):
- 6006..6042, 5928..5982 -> 0.06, 2.75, 2.81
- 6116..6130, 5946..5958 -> 0.27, 2.47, 2.75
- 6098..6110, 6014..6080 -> 0.21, 2.56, 2.78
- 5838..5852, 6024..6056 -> 0.09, 2.74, 2.82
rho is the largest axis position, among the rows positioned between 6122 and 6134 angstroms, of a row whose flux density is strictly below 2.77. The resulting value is 6131.0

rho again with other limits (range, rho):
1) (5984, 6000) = 5999.0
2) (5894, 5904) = 5901.0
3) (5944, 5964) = 5959.0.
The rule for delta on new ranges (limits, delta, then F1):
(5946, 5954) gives 3.10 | 22.3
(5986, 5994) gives 3.04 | 20.9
